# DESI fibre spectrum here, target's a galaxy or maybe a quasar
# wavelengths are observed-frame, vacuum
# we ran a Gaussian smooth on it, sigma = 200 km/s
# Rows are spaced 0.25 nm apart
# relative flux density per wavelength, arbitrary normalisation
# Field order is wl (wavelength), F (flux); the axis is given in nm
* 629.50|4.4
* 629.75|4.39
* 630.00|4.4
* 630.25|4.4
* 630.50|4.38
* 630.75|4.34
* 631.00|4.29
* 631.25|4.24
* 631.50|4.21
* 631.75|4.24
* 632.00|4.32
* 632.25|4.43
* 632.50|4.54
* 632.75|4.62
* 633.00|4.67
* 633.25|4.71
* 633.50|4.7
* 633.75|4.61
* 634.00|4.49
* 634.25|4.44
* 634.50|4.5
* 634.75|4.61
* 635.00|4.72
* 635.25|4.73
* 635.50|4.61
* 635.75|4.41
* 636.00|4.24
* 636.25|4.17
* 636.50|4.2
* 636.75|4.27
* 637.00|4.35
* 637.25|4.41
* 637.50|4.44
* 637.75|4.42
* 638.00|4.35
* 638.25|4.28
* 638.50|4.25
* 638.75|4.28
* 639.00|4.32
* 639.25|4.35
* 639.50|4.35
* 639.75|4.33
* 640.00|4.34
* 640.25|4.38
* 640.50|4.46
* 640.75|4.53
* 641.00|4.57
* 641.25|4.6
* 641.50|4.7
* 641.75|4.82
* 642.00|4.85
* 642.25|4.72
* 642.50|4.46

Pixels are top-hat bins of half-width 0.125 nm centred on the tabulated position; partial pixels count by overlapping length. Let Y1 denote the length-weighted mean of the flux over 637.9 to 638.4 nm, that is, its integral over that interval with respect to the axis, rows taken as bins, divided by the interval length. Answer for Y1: 4.3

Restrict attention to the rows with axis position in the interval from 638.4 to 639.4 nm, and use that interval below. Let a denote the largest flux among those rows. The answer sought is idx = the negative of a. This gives -4.35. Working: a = 4.35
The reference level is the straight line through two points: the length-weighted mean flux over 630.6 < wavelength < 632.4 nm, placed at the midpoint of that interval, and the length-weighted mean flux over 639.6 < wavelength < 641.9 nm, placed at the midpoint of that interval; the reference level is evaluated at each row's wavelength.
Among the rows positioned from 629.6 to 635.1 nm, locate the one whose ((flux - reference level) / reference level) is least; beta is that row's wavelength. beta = 631.50 nm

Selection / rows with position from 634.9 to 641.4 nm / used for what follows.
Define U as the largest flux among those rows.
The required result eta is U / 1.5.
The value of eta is 3.15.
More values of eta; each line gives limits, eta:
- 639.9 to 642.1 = 3.23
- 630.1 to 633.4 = 3.14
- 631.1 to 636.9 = 3.15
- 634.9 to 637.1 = 3.15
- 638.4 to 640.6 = 2.97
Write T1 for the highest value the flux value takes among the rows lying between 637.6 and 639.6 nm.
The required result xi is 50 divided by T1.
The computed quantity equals 11.3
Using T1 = 4.42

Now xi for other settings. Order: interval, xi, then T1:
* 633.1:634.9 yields 10.6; 4.71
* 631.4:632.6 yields 11.0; 4.54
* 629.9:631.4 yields 11.4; 4.4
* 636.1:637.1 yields 11.5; 4.35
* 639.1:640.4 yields 11.4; 4.38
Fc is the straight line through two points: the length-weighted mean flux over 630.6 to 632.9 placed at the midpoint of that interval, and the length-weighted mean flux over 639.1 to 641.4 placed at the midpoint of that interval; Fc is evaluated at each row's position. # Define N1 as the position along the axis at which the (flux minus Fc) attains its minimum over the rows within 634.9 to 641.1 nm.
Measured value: 636.25 nm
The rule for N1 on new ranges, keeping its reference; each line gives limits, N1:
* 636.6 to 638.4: 638.25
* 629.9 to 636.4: 636.25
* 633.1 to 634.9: 634.25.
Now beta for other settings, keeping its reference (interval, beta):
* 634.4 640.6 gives 636.25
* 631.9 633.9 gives 632.00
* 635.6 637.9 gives 636.25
